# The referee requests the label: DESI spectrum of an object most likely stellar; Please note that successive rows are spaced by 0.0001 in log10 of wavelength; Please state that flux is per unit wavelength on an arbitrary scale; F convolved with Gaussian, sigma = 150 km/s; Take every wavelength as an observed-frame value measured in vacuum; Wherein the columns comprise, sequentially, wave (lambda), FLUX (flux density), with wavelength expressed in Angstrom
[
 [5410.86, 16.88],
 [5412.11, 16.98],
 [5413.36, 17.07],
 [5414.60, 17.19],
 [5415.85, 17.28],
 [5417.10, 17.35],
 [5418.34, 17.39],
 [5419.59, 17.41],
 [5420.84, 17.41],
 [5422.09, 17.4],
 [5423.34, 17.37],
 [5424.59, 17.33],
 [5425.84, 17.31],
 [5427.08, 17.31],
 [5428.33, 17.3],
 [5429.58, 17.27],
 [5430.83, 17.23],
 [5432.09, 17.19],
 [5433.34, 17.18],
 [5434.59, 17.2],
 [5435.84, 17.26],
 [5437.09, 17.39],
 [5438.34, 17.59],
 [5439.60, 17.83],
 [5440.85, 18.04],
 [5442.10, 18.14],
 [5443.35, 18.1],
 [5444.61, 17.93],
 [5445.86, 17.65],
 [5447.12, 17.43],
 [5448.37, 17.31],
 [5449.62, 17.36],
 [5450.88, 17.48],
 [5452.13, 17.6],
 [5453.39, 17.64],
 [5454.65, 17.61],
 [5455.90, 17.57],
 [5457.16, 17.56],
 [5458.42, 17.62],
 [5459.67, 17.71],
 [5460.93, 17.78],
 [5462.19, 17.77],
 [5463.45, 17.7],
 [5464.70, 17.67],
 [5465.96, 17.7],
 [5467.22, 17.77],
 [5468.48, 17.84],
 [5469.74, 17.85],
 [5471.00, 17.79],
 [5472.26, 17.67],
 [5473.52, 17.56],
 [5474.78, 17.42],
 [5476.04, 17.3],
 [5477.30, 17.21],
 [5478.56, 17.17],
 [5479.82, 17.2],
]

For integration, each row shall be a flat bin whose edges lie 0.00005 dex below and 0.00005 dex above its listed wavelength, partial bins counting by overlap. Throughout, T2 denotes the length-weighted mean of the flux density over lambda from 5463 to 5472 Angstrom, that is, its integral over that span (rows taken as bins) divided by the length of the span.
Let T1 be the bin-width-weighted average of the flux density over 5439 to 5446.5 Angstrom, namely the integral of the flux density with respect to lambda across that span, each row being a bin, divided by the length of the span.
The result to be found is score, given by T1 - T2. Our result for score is 0.19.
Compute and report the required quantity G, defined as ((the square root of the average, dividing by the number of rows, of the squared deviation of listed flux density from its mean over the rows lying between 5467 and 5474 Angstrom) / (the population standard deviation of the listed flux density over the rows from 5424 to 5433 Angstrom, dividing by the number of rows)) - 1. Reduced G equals 1.2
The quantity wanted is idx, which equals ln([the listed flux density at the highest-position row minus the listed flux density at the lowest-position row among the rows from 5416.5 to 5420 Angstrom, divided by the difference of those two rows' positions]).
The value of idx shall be -3.7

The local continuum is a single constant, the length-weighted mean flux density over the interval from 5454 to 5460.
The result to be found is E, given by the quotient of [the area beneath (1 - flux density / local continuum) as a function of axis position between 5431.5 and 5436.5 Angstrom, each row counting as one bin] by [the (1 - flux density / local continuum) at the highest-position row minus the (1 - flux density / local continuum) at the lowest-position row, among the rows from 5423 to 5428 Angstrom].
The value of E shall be 34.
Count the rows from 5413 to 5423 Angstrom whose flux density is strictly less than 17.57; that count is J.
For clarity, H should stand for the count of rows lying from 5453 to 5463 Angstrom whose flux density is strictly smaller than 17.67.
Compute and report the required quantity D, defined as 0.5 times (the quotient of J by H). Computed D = 0.8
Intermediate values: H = 5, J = 8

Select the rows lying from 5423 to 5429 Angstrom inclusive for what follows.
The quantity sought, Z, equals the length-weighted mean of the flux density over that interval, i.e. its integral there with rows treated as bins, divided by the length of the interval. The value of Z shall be 17.3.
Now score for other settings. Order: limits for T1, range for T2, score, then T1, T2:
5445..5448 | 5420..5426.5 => 0.19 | 17.6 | 17.37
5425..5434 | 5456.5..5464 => -0.41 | 17.3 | 17.67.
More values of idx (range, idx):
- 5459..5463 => -3.7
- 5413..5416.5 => -2.5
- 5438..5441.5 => -1.7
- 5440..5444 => -3.7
